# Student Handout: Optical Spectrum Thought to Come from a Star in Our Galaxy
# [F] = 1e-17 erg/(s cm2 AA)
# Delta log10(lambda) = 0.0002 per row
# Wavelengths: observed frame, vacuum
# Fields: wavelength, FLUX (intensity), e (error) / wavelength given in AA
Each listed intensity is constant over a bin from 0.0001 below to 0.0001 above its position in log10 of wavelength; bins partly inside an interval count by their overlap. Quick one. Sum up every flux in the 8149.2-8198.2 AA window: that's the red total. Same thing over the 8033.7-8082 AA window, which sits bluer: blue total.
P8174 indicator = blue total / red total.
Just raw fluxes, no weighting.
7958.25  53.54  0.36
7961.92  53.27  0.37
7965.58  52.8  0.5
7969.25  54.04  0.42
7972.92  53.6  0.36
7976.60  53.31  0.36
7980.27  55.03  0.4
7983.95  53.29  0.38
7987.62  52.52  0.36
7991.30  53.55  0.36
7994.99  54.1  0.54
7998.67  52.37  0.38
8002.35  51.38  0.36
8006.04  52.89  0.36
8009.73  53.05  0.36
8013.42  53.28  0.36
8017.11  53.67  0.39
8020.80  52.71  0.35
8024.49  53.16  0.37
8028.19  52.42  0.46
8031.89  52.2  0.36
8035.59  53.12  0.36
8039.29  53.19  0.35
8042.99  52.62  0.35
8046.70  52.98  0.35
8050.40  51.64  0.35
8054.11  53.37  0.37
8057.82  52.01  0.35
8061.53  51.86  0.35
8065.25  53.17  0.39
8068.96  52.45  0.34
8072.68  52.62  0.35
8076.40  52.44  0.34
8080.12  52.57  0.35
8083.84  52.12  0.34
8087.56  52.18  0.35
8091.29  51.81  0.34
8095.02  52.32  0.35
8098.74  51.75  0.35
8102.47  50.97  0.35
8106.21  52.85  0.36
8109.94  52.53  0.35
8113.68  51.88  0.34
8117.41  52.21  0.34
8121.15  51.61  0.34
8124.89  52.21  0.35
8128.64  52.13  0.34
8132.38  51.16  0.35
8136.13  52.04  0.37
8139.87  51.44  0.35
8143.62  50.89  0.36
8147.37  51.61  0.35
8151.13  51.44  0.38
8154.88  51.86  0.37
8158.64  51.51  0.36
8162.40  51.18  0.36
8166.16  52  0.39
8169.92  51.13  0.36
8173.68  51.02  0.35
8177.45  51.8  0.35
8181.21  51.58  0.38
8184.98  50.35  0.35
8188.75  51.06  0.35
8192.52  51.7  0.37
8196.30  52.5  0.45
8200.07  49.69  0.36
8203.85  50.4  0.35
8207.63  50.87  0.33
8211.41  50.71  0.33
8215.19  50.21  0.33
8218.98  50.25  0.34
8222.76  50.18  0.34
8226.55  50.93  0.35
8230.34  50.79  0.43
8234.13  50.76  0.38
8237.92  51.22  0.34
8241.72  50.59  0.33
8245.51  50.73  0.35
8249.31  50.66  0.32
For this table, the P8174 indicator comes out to 1.0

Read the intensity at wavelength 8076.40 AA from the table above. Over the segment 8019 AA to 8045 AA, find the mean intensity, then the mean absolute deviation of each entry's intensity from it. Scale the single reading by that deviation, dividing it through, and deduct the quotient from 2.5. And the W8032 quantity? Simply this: -157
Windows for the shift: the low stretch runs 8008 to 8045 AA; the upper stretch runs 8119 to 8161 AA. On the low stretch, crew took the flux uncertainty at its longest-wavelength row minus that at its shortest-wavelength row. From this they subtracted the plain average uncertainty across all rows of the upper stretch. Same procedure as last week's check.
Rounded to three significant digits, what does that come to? -0.366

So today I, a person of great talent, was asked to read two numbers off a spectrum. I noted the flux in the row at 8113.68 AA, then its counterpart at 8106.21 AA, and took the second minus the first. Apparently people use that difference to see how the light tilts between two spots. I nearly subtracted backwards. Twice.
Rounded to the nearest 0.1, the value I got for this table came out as 1.0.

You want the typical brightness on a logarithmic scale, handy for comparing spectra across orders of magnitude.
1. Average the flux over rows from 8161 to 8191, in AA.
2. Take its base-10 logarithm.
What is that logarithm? 1.71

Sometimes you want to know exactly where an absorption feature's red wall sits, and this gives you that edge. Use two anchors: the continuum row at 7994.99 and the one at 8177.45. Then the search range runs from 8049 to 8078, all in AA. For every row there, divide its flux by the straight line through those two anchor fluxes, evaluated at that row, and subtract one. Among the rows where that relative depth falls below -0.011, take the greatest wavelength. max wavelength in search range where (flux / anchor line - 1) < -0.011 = 8076.40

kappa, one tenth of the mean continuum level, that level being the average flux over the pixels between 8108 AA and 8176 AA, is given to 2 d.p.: 5.17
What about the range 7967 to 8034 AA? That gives 5.31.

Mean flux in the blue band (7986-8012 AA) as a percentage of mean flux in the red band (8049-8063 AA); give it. 101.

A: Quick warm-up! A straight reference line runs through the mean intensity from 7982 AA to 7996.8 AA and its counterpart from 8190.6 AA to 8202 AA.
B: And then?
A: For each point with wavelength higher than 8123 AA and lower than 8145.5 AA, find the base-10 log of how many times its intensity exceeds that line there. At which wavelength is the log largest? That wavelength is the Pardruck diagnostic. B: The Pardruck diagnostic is 8124.89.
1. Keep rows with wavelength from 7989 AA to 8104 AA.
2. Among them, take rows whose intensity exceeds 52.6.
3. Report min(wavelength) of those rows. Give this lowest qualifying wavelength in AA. 7991.30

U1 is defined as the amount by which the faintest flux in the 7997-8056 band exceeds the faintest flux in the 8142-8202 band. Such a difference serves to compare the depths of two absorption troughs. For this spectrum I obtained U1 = 1.7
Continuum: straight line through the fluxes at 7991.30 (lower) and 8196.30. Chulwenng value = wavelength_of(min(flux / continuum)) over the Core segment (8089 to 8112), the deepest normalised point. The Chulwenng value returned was 8102.47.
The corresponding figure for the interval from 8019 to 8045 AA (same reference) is 8031.89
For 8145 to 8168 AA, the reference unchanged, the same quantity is 8162.40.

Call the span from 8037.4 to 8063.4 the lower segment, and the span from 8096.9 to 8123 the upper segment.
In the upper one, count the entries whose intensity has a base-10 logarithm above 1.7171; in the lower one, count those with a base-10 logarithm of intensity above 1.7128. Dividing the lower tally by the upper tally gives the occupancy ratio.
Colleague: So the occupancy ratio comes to 2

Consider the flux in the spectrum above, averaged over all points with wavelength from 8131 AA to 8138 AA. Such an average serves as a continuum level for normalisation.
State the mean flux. 51.6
